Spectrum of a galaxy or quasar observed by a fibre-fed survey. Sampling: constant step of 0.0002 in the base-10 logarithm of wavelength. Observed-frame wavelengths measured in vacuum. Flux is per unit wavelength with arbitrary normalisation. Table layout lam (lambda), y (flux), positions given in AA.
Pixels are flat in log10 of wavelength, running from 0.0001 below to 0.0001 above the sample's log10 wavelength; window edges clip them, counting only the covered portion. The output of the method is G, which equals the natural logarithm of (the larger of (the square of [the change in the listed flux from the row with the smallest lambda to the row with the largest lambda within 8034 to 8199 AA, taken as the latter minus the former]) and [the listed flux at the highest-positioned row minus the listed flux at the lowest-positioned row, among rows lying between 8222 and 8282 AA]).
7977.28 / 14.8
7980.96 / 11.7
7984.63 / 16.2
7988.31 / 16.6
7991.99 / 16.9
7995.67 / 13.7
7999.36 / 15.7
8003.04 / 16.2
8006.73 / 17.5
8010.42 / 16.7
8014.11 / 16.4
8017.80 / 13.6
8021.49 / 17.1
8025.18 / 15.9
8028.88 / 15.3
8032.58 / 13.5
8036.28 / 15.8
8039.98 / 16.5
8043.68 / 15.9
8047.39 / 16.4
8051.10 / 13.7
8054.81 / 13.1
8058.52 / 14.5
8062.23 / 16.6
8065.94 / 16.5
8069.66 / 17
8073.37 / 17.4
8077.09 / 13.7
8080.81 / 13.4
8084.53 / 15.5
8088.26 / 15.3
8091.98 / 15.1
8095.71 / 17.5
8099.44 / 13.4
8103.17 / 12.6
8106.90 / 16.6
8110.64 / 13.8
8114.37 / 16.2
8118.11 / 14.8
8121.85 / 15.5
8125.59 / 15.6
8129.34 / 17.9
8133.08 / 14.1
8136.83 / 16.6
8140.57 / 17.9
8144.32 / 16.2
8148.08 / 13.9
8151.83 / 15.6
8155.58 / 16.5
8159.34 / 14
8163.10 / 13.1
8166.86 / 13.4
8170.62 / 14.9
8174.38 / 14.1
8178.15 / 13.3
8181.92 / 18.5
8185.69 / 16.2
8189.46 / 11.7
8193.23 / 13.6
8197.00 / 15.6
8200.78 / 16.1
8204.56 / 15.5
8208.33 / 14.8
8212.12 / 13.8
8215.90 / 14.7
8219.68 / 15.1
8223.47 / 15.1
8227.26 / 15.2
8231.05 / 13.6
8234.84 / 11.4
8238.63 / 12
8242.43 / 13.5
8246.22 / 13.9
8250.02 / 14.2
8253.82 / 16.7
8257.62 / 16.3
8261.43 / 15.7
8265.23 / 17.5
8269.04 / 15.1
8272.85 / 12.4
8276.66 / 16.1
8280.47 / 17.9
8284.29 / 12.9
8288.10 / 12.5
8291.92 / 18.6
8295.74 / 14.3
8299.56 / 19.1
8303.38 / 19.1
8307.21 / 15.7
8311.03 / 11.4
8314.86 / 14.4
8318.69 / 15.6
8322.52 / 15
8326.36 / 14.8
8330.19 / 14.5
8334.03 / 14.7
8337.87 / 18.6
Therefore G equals 1.0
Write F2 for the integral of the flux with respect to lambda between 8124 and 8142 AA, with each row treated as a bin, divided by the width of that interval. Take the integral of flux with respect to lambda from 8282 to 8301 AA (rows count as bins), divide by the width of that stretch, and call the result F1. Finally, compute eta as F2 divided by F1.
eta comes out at 1.06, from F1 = 15.4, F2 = 16.4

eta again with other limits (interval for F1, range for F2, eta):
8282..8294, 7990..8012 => 1.09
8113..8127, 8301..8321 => 0.99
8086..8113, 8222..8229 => 1.01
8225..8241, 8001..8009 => 1.28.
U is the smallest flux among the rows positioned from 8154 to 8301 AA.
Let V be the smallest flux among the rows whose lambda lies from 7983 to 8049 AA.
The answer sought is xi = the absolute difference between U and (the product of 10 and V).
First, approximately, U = 11.4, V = 13.5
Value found 124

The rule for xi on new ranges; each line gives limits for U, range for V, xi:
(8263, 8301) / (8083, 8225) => 105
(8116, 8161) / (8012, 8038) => 121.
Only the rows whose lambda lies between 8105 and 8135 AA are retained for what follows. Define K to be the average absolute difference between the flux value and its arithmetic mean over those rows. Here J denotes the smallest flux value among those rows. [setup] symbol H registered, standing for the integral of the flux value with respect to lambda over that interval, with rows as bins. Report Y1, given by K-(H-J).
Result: -452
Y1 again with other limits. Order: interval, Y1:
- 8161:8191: -419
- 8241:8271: -447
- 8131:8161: -454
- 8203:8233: -427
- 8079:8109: -434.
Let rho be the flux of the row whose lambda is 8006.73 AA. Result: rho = 17.5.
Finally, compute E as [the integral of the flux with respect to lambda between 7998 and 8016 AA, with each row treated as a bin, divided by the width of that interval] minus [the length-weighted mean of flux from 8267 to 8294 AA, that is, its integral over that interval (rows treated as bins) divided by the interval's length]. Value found 1.4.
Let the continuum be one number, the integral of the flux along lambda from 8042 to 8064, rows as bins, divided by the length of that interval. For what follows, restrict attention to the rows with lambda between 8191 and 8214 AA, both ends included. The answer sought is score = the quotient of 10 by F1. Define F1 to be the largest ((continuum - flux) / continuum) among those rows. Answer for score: 106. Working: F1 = 0.09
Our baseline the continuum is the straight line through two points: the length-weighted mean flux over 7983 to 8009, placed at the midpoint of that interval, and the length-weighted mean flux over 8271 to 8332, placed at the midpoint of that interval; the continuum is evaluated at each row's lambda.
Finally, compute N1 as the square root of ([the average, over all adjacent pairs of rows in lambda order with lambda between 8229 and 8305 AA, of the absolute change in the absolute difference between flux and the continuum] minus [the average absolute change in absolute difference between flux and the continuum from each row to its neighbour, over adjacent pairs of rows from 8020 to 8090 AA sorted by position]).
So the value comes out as 0.57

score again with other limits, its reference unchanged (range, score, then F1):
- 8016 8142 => 62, 0.16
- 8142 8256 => 42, 0.24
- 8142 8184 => 78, 0.13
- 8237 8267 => 50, 0.20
